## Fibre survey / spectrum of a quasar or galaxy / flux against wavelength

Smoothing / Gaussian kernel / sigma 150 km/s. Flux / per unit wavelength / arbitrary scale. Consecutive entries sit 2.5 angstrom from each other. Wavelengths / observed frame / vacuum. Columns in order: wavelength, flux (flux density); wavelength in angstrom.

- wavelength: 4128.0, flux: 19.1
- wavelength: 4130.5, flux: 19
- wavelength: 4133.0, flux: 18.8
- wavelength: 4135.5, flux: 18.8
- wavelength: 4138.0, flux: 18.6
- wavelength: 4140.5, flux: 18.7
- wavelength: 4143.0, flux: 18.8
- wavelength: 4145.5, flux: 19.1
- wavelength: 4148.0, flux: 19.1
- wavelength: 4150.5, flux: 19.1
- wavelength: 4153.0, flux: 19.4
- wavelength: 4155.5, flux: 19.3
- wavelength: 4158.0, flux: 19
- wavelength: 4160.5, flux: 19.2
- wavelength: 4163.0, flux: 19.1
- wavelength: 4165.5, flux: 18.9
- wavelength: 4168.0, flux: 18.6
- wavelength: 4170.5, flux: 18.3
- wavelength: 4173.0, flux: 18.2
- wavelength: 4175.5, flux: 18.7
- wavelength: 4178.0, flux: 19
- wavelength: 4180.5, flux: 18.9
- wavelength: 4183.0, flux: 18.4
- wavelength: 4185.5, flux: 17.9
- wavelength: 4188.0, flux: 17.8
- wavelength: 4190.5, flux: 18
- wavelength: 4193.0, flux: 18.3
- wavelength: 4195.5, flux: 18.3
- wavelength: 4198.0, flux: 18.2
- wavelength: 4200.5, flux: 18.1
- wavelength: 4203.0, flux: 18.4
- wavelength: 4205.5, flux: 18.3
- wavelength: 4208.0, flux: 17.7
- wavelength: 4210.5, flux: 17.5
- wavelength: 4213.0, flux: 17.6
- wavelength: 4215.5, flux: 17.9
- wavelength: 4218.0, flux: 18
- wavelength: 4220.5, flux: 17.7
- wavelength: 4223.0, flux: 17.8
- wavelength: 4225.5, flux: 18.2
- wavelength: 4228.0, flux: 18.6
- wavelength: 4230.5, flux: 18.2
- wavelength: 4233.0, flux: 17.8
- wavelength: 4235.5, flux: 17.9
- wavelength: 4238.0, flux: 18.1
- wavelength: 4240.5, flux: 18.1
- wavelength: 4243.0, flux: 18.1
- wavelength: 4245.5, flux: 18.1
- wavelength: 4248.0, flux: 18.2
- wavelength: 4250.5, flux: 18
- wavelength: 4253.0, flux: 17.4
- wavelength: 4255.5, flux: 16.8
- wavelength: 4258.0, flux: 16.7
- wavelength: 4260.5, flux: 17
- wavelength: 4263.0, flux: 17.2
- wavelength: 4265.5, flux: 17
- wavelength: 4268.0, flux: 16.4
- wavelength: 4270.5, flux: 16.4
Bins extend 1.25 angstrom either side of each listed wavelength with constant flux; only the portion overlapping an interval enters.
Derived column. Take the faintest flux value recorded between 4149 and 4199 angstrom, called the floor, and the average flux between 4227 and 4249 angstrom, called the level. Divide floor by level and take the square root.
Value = 0.99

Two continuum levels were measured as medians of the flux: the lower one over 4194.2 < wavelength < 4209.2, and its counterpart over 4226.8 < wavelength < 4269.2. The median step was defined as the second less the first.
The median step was -0.35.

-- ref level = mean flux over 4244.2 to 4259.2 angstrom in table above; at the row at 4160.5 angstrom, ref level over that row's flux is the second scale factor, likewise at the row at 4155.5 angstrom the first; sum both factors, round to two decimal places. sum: 1.82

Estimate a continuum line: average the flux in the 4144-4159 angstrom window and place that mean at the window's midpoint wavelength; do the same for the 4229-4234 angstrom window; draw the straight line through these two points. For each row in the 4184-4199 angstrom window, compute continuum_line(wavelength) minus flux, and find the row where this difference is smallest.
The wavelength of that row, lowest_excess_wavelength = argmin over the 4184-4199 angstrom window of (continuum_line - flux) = 4195.5 angstrom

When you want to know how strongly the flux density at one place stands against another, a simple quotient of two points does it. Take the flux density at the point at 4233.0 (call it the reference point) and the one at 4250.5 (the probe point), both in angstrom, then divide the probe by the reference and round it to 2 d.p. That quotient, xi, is 1.01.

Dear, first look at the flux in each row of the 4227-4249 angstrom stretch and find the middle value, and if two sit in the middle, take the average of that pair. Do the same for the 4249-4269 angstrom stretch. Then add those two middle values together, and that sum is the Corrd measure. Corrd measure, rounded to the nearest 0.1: 35.1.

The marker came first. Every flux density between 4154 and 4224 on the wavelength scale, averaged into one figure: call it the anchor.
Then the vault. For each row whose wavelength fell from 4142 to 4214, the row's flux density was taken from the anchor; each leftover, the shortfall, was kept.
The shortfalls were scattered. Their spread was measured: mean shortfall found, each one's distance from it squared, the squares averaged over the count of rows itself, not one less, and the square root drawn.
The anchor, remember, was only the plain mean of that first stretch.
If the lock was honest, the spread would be 0.5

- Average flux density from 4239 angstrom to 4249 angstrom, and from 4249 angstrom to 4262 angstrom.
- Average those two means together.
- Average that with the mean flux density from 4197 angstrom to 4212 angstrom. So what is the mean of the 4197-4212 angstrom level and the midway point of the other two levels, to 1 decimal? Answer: 17.8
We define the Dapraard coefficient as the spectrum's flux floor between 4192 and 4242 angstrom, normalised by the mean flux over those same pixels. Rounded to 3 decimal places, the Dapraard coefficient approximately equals 0.970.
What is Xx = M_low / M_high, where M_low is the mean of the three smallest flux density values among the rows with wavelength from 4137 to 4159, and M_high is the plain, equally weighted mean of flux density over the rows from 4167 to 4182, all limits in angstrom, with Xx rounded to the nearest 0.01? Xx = 1.00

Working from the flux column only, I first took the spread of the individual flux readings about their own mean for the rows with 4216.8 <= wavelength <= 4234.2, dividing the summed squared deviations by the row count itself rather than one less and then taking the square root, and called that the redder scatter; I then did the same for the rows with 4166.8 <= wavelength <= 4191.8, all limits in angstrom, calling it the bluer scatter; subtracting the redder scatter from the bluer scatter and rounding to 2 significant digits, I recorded 0.10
